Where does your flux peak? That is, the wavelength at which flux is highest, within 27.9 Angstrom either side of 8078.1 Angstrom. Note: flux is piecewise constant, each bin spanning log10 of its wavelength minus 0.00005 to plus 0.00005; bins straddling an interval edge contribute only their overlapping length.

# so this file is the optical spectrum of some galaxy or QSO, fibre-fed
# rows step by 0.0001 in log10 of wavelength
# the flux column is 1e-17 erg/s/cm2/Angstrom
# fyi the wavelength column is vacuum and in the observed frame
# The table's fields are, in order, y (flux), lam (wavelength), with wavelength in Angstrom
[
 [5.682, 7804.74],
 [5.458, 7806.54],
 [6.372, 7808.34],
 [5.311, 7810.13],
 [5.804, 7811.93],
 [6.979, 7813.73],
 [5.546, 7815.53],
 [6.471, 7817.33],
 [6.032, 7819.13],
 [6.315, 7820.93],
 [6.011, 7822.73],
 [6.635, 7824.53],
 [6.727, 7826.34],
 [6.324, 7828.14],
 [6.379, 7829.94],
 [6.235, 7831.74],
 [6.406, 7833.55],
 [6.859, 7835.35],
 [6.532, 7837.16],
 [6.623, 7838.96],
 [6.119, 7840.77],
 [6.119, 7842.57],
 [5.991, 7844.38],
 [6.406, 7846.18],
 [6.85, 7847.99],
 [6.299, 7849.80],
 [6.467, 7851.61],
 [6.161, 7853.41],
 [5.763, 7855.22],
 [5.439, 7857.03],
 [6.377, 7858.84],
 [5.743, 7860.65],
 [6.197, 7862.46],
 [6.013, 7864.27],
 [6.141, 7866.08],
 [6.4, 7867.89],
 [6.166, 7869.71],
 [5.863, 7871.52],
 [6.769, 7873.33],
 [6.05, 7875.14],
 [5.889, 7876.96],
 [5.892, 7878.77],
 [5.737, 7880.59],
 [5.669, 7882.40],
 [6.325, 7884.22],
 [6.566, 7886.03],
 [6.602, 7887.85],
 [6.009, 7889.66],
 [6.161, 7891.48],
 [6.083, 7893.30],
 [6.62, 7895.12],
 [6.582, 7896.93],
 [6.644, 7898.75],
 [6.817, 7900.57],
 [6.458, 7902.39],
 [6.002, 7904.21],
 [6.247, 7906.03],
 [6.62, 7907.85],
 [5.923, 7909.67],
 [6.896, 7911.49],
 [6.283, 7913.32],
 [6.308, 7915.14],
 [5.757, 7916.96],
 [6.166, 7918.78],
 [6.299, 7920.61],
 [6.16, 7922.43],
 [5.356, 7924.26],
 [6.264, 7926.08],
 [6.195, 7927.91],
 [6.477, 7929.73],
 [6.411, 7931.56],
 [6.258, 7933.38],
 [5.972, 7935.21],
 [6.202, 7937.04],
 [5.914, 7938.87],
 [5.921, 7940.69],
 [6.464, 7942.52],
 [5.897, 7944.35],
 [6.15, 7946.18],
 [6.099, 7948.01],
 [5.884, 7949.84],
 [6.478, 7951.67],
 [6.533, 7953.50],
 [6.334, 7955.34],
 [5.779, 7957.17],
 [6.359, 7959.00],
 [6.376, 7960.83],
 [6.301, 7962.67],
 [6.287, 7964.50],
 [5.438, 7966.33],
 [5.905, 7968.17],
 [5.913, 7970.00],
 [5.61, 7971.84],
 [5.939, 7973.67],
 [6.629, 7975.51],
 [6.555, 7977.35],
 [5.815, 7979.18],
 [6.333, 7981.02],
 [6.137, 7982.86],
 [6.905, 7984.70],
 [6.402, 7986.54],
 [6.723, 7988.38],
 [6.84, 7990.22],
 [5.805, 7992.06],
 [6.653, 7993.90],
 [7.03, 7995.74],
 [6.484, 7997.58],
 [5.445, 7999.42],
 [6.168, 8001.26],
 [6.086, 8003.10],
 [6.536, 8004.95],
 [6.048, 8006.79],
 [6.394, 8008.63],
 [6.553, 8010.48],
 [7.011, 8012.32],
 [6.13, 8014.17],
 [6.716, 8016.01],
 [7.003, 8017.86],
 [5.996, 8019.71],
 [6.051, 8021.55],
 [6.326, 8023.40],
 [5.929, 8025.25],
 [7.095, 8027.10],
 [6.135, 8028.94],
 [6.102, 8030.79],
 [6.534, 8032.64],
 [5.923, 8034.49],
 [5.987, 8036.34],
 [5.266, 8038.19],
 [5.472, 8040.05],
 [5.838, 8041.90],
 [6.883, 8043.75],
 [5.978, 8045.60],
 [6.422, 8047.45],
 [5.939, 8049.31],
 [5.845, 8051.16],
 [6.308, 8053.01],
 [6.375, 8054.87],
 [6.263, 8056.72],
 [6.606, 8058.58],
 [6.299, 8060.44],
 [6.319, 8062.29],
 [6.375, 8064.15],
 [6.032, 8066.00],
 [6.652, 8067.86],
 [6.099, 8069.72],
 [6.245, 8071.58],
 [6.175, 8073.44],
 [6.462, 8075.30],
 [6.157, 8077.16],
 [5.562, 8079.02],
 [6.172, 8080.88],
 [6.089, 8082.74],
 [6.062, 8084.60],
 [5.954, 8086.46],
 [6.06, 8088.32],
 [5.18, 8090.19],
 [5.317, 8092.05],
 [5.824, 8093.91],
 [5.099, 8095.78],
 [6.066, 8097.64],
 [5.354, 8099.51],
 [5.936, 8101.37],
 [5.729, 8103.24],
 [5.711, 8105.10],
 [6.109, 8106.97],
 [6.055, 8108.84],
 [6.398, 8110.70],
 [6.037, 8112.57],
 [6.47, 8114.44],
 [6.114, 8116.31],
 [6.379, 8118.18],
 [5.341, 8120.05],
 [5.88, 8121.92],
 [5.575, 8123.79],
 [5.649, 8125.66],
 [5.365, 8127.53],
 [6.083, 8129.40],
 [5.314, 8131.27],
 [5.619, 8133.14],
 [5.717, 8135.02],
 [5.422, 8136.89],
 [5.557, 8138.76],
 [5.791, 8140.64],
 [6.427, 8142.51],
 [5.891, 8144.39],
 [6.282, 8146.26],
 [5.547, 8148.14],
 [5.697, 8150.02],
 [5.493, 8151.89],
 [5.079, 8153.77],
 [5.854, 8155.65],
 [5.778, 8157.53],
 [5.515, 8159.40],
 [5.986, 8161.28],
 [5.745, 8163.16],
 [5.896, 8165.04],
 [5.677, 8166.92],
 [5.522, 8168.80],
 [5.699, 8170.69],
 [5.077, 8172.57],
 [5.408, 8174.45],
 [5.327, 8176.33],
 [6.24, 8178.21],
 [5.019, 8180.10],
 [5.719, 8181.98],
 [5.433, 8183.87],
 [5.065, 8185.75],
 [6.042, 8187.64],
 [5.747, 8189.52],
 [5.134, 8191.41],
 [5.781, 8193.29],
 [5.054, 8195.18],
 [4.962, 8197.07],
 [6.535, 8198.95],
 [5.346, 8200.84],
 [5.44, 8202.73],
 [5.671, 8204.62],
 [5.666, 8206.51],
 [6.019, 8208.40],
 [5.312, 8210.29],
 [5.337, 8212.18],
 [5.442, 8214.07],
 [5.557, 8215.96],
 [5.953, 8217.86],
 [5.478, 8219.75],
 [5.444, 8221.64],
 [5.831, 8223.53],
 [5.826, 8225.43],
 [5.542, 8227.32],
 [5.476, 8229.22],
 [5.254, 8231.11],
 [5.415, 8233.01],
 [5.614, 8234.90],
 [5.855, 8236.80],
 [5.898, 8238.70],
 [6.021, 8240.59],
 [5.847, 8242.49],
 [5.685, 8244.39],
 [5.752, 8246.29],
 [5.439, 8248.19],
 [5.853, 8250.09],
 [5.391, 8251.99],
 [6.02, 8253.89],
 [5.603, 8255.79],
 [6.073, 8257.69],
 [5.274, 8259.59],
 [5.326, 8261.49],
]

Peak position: 8067.86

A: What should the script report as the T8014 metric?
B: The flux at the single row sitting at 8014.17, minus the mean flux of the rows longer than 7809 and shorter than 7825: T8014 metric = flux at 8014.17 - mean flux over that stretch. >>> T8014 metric 0.0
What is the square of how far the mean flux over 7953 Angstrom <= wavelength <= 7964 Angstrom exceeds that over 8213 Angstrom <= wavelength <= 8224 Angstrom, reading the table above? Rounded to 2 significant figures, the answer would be 0.44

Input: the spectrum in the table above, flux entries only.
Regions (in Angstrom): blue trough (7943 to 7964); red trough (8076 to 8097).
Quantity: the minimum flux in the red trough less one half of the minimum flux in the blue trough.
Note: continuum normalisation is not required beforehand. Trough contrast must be 2.21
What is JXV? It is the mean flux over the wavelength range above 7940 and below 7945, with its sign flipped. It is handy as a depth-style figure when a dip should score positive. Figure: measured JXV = -6.1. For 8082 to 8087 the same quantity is -6.0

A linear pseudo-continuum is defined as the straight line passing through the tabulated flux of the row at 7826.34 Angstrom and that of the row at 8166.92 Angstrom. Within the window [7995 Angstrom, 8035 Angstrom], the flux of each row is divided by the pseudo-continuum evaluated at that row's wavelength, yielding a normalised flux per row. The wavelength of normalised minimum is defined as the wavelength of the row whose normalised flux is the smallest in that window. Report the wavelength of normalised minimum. 7999.42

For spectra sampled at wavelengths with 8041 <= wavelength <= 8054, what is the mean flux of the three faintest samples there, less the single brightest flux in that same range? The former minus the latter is -1.01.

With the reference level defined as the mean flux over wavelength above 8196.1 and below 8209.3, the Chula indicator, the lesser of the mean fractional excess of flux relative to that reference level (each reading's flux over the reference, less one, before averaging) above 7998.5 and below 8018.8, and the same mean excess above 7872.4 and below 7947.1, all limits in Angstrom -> 0.10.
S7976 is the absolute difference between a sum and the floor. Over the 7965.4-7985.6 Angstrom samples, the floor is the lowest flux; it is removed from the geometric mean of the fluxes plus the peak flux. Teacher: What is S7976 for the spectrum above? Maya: 7.56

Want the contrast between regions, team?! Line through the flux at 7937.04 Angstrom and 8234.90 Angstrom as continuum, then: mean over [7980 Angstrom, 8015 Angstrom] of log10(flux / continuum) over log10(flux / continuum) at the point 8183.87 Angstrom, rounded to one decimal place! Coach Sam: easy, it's -1.0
